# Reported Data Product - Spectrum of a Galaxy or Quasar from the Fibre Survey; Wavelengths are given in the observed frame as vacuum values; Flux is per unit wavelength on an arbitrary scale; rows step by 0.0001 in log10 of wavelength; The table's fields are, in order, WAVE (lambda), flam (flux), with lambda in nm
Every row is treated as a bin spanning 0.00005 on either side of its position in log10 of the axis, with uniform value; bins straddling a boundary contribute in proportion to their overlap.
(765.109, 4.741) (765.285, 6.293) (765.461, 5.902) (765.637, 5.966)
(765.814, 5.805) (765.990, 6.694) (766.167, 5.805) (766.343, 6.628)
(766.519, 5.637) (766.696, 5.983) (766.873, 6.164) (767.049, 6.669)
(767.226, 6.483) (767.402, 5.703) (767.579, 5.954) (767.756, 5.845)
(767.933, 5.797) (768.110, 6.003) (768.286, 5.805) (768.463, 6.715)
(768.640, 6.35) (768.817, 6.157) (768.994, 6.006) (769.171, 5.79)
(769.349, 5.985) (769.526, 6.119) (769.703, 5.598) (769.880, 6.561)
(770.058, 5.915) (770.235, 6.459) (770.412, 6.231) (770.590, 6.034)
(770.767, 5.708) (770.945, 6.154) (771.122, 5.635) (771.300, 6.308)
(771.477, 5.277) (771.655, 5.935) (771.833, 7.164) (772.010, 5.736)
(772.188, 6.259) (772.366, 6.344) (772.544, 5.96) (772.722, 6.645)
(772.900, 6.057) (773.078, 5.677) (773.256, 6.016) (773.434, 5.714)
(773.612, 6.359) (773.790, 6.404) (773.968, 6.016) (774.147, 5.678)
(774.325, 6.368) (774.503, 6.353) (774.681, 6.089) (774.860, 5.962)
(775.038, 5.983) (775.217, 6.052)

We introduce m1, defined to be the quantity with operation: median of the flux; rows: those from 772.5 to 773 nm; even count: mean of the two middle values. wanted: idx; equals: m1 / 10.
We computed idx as 0.606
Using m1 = 6.06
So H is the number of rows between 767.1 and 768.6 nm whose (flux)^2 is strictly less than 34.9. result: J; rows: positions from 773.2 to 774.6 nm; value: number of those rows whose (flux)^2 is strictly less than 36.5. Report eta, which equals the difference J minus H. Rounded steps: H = 4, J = 4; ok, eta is 0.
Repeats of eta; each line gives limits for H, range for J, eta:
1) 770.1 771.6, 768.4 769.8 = 1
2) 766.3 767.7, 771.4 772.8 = 2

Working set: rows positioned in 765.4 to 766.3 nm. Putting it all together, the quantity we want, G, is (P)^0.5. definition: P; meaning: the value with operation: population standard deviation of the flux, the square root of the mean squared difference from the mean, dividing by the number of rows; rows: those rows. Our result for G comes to 0.58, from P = 0.34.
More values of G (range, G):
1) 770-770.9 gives 0.51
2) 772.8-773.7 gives 0.50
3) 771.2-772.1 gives 0.80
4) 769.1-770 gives 0.57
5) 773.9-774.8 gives 0.50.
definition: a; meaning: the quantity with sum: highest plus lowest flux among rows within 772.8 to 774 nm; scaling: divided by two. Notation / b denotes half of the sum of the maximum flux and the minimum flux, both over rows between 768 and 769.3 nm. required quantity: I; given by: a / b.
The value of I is 0.97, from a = 6.04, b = 6.25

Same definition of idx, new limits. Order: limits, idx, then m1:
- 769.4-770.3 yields 0.612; 6.12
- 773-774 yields 0.602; 6.02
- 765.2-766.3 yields 0.593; 5.93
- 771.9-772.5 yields 0.626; 6.26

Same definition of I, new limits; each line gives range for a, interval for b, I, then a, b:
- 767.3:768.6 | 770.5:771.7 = 1.07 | 6.21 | 5.79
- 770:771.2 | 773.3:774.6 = 1.00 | 6.05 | 6.04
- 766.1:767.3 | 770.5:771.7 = 1.06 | 6.15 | 5.79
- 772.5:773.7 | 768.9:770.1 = 1.01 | 6.16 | 6.08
